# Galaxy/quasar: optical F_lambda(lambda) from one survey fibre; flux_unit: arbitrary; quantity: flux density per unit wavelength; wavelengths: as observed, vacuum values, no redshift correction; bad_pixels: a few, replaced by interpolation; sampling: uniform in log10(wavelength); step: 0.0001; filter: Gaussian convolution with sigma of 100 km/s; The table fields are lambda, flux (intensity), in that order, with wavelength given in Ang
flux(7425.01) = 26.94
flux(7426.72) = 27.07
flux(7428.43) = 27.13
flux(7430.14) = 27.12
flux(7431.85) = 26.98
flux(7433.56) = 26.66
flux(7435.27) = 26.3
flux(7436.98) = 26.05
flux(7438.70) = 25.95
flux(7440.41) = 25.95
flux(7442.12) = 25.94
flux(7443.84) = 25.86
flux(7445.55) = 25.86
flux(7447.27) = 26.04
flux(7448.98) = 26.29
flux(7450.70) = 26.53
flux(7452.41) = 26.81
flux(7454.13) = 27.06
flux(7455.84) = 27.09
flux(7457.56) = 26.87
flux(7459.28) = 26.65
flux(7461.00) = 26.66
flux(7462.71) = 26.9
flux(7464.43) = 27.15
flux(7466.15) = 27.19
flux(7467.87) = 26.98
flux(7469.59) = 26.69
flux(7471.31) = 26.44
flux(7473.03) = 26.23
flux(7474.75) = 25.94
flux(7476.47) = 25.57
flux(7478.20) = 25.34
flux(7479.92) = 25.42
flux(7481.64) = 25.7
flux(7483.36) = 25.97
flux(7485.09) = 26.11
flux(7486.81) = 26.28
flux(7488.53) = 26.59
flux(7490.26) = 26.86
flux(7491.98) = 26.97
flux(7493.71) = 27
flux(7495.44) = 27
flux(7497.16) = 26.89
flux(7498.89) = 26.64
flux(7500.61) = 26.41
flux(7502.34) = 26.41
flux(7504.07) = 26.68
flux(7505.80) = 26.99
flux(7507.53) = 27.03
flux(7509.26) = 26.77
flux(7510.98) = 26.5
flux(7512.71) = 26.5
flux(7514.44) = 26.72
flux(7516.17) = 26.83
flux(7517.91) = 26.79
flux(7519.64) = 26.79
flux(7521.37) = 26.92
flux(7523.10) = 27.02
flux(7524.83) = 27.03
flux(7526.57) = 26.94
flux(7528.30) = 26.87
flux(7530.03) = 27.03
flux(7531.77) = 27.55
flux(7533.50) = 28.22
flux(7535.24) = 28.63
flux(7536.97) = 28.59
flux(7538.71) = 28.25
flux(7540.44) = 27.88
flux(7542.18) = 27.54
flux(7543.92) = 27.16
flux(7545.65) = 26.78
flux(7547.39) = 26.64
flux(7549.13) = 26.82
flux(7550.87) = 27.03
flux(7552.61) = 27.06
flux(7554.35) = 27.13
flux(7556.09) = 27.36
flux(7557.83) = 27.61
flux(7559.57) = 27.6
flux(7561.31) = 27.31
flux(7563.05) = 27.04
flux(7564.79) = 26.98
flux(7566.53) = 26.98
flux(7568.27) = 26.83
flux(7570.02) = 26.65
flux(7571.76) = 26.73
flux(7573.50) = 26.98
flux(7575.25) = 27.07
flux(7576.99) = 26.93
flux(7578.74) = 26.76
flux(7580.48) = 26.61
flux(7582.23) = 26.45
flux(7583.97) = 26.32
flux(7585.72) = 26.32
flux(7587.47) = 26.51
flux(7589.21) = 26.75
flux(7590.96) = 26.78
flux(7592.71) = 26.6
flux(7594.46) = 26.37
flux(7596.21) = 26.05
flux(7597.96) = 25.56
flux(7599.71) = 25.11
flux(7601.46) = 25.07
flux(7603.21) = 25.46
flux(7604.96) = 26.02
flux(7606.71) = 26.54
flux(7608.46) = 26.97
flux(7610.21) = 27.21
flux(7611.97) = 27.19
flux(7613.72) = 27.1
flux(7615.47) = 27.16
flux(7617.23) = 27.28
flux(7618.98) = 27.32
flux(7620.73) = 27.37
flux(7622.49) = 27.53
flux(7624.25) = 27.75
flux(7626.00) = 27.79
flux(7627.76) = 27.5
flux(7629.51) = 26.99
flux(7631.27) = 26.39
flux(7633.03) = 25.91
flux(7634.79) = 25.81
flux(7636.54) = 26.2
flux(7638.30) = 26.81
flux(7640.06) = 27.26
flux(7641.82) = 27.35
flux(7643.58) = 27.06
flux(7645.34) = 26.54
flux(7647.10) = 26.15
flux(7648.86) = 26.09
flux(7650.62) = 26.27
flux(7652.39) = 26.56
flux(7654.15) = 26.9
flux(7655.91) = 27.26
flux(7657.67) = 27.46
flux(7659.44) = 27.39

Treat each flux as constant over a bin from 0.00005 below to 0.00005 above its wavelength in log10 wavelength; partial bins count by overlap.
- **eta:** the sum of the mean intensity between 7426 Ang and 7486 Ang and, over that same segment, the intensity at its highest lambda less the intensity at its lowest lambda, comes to 25.5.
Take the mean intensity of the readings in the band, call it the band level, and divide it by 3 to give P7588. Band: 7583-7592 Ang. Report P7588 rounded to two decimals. 8.85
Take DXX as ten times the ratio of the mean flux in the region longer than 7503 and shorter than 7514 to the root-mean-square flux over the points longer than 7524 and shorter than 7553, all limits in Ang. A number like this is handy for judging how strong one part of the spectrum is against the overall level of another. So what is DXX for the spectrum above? 9.75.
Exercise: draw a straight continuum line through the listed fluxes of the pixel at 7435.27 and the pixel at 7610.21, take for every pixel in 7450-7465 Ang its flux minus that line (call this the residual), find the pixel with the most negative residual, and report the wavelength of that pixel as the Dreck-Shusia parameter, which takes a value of 7450.70 Ang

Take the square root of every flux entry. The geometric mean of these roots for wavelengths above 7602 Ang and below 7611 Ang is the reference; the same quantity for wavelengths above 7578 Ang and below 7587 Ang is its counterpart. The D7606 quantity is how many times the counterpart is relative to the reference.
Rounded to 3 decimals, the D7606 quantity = 1.001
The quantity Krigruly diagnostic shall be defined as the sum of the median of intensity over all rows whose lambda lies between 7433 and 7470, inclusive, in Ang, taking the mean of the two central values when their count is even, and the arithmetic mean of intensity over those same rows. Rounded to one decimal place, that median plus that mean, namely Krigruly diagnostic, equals 53.2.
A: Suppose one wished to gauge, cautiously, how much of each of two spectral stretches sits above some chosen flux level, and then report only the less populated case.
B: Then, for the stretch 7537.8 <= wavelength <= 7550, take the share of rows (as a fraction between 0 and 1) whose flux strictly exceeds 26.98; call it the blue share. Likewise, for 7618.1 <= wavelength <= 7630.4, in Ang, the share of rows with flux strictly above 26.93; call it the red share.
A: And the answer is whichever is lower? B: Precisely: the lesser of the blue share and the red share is 0.6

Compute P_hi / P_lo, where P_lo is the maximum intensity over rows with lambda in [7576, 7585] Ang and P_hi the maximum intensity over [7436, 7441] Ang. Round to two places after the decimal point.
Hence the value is 0.97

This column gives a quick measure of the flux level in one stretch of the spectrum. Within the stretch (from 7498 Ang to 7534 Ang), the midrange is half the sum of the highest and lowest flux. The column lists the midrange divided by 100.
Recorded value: 0.273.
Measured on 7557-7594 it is 0.270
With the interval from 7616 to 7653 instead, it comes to 0.268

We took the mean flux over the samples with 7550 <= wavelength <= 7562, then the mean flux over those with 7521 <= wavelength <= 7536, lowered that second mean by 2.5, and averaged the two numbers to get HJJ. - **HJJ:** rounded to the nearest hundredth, 26.08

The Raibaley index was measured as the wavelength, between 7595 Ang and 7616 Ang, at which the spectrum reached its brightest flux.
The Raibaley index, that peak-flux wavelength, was 7610.21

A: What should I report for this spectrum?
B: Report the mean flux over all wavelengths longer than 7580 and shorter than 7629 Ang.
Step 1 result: 26.7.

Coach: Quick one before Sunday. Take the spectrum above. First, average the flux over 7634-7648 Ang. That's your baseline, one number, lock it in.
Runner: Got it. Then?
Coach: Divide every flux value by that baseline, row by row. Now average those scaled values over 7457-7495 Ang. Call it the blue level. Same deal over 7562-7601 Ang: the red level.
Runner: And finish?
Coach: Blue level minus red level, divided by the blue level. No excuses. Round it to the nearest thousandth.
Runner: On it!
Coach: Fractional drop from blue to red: -0.005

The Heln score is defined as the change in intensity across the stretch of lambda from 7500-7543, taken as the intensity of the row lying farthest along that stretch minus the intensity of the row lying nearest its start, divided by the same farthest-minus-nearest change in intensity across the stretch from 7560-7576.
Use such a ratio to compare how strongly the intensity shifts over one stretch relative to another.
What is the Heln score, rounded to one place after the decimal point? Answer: -4.7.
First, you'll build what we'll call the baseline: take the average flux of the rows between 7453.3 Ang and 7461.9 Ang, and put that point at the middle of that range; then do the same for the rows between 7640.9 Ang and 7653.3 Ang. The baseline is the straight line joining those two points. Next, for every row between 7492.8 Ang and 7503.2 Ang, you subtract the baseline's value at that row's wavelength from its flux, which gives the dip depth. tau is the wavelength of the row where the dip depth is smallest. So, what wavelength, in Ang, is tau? 7500.61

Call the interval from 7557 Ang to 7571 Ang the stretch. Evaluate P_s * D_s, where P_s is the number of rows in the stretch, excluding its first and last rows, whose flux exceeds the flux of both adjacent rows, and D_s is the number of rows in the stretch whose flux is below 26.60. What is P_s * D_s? 0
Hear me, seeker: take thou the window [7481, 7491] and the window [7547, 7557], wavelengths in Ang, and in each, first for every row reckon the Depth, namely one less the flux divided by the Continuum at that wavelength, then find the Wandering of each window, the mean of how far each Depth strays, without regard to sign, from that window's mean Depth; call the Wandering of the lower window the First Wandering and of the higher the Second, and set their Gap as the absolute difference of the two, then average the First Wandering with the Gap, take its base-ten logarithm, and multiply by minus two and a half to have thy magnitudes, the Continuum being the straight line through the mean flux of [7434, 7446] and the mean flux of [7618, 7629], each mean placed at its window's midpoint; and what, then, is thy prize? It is 5.18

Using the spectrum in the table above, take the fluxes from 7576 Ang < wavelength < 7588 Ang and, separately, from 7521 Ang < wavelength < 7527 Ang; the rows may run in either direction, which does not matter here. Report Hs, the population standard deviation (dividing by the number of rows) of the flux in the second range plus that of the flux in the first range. 0.26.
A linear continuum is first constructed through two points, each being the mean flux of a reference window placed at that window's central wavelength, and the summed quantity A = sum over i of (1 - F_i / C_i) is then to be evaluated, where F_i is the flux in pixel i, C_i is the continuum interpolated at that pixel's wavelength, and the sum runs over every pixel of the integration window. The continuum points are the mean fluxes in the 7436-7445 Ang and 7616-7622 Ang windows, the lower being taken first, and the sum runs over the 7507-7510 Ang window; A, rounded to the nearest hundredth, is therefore -0.03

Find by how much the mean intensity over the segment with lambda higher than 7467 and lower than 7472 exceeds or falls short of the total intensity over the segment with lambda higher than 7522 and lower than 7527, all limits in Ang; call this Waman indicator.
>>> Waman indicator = -54.3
